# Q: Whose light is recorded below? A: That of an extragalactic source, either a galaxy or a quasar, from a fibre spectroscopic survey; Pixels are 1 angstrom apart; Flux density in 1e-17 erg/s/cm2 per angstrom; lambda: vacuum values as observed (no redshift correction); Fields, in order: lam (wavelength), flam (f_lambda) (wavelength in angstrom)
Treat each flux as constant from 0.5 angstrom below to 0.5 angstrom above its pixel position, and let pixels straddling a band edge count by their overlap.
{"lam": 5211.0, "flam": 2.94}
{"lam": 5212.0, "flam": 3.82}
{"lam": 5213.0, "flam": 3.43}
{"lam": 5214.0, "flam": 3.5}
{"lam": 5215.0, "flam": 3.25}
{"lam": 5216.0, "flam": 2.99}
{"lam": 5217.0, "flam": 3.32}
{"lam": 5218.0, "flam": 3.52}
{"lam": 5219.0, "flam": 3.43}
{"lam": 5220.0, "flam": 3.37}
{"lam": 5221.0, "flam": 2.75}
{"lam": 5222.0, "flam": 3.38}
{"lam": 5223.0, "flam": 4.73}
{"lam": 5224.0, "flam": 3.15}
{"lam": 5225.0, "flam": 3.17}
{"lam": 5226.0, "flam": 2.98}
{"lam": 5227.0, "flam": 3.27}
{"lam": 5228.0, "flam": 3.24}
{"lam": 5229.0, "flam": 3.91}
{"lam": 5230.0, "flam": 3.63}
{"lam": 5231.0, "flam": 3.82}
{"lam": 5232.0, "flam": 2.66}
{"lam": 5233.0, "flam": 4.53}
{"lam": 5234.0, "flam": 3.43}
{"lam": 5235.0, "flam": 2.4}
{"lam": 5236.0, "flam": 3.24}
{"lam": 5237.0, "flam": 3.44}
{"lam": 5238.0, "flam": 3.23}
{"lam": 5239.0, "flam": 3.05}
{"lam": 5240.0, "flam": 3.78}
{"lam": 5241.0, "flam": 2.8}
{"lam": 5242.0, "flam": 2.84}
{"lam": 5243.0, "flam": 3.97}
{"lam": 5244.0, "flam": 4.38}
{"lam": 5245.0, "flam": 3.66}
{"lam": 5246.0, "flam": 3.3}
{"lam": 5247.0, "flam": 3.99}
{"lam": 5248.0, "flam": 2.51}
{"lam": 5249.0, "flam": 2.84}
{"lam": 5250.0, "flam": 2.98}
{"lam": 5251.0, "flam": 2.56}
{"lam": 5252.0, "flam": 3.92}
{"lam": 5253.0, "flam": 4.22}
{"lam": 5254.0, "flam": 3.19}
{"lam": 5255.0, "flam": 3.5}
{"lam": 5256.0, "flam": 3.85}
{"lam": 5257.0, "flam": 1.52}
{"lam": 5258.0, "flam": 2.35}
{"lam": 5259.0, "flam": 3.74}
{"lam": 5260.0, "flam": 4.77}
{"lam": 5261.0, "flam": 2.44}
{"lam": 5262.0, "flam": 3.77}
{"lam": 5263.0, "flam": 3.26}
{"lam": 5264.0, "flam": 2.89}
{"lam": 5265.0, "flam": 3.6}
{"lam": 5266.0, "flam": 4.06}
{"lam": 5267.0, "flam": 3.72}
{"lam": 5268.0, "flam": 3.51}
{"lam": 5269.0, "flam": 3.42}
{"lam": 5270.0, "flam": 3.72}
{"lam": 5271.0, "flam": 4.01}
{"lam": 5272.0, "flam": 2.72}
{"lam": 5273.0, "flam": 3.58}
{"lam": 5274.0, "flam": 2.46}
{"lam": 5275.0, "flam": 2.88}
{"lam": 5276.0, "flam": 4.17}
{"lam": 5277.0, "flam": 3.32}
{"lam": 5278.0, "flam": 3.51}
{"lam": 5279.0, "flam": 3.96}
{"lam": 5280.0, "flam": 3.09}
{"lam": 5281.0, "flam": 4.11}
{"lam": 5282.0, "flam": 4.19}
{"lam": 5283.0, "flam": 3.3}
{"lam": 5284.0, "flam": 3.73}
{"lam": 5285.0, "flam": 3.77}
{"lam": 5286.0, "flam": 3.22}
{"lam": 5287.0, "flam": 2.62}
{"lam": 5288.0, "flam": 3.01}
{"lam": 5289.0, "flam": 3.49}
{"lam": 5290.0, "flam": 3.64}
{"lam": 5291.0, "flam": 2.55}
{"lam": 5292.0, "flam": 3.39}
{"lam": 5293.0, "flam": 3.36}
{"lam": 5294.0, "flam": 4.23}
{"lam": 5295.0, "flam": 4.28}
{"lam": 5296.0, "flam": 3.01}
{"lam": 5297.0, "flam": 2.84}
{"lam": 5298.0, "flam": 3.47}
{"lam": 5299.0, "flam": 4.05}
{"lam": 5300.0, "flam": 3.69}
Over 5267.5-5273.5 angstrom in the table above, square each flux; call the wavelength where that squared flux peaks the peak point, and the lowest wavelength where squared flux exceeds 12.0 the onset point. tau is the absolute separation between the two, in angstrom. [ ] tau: 3 angstrom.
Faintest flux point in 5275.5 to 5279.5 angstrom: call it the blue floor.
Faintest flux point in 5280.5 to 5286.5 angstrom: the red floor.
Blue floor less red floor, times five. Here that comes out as 0.5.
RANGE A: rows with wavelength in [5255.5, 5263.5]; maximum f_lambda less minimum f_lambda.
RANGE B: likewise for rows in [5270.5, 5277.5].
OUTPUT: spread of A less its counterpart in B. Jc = 1.5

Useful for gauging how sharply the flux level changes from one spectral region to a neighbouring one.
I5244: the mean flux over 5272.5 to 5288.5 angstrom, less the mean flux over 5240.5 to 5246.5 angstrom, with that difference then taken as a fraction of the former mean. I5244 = -0.017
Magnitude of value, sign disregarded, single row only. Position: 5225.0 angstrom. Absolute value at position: 3.2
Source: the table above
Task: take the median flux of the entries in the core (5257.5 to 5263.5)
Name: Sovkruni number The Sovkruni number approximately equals 3.5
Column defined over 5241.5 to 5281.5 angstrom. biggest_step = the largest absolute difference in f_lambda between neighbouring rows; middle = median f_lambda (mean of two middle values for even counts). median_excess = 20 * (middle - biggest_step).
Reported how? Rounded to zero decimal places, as 24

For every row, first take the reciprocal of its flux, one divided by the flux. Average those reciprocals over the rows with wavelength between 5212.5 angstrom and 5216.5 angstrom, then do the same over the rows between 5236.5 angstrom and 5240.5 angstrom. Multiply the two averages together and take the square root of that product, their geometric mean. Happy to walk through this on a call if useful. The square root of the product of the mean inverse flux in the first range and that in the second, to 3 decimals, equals 0.301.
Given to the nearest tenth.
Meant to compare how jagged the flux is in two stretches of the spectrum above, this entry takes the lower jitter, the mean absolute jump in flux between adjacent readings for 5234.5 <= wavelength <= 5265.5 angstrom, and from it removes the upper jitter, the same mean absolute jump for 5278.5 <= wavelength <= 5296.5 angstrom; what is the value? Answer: 0.2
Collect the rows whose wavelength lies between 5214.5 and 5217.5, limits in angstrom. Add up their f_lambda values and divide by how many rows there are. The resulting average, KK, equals 3.19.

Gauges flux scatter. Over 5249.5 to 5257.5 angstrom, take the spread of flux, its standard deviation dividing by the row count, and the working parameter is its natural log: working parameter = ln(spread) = -0.2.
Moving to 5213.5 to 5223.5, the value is -0.7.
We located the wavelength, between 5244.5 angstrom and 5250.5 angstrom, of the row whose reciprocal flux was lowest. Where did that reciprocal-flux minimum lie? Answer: 5247.0 angstrom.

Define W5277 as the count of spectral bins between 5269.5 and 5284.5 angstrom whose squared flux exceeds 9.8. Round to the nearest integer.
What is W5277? 11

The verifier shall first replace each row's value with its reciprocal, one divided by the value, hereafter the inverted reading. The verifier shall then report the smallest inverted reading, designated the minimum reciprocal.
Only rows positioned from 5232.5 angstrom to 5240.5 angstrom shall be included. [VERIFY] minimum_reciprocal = 0.221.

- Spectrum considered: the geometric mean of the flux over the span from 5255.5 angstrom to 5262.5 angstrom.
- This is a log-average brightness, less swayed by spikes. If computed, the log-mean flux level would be 3.0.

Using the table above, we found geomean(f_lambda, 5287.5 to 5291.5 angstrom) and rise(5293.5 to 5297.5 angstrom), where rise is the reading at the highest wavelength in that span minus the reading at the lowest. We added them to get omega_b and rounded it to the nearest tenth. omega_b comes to 1.8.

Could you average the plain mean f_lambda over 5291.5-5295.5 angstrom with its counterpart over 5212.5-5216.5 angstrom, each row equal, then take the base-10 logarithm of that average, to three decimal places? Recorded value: 0.551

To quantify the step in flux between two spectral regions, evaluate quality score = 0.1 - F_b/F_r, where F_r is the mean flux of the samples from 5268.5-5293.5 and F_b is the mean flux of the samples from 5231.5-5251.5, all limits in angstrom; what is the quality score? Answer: -0.86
